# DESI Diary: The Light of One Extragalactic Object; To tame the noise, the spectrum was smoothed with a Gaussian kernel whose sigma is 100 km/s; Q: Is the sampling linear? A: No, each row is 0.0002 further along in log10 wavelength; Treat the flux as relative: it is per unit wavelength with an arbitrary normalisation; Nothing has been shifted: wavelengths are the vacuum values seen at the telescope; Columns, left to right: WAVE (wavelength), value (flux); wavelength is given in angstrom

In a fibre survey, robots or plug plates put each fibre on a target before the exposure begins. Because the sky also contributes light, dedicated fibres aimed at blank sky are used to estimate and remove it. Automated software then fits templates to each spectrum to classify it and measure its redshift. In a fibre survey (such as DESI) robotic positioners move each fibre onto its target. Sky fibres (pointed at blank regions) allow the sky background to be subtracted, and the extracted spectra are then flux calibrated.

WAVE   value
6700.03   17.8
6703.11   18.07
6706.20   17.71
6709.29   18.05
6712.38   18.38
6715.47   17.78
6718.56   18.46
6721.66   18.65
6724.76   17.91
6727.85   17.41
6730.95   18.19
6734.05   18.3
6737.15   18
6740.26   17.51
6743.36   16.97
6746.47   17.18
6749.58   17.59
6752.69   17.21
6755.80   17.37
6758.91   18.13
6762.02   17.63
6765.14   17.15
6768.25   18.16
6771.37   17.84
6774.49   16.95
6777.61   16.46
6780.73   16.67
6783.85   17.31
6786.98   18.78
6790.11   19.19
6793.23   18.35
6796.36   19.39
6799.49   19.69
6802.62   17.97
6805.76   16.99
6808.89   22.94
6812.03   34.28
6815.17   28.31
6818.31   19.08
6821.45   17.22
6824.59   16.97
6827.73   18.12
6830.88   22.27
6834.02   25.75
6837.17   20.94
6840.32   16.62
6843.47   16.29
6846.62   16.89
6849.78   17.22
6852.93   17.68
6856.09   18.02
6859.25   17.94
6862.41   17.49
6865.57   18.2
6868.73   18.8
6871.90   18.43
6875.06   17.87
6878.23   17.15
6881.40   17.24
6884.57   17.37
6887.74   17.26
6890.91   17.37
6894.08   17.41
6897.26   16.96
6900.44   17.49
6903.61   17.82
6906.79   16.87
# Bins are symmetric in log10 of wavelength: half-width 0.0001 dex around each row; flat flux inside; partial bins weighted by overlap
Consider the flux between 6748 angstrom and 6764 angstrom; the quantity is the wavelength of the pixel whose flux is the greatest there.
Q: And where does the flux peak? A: 6758.91 angstrom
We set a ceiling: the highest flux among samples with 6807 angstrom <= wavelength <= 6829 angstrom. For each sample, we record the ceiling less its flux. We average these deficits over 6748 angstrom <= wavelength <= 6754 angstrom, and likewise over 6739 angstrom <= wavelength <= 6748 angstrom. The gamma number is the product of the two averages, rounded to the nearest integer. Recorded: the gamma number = 288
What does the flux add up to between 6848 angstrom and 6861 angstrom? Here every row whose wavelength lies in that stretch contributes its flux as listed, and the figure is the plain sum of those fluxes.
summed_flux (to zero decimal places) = 71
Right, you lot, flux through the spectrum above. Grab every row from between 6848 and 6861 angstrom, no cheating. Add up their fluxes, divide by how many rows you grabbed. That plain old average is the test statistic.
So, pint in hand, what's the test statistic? 17.7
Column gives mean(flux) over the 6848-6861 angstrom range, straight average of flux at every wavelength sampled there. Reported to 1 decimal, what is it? 17.7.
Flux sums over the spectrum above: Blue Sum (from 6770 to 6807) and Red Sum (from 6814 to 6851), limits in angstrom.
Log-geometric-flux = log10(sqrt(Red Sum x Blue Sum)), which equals 2.35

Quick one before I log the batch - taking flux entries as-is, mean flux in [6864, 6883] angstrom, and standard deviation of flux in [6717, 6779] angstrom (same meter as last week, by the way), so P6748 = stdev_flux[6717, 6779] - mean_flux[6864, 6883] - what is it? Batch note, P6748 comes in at -17.4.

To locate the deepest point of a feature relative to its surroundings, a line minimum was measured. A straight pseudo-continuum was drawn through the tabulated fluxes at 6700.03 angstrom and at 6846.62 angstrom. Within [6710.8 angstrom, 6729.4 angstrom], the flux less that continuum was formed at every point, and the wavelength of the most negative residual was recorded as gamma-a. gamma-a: 6727.85 angstrom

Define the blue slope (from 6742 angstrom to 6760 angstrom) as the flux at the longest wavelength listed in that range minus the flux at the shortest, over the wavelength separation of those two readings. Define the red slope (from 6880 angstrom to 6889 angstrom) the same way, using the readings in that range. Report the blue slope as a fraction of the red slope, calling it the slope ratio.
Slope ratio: 23.6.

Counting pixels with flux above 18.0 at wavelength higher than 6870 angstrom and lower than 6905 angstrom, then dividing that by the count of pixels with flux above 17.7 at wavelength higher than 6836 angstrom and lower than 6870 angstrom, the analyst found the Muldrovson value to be 0.2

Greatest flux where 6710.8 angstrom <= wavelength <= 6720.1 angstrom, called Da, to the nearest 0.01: 18.46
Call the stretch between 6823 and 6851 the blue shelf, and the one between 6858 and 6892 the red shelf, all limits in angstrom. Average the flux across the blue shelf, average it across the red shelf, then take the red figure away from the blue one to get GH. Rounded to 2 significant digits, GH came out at 1.3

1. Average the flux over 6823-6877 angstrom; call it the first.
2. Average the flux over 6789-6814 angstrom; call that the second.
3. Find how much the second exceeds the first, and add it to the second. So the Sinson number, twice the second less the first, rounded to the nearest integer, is 24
